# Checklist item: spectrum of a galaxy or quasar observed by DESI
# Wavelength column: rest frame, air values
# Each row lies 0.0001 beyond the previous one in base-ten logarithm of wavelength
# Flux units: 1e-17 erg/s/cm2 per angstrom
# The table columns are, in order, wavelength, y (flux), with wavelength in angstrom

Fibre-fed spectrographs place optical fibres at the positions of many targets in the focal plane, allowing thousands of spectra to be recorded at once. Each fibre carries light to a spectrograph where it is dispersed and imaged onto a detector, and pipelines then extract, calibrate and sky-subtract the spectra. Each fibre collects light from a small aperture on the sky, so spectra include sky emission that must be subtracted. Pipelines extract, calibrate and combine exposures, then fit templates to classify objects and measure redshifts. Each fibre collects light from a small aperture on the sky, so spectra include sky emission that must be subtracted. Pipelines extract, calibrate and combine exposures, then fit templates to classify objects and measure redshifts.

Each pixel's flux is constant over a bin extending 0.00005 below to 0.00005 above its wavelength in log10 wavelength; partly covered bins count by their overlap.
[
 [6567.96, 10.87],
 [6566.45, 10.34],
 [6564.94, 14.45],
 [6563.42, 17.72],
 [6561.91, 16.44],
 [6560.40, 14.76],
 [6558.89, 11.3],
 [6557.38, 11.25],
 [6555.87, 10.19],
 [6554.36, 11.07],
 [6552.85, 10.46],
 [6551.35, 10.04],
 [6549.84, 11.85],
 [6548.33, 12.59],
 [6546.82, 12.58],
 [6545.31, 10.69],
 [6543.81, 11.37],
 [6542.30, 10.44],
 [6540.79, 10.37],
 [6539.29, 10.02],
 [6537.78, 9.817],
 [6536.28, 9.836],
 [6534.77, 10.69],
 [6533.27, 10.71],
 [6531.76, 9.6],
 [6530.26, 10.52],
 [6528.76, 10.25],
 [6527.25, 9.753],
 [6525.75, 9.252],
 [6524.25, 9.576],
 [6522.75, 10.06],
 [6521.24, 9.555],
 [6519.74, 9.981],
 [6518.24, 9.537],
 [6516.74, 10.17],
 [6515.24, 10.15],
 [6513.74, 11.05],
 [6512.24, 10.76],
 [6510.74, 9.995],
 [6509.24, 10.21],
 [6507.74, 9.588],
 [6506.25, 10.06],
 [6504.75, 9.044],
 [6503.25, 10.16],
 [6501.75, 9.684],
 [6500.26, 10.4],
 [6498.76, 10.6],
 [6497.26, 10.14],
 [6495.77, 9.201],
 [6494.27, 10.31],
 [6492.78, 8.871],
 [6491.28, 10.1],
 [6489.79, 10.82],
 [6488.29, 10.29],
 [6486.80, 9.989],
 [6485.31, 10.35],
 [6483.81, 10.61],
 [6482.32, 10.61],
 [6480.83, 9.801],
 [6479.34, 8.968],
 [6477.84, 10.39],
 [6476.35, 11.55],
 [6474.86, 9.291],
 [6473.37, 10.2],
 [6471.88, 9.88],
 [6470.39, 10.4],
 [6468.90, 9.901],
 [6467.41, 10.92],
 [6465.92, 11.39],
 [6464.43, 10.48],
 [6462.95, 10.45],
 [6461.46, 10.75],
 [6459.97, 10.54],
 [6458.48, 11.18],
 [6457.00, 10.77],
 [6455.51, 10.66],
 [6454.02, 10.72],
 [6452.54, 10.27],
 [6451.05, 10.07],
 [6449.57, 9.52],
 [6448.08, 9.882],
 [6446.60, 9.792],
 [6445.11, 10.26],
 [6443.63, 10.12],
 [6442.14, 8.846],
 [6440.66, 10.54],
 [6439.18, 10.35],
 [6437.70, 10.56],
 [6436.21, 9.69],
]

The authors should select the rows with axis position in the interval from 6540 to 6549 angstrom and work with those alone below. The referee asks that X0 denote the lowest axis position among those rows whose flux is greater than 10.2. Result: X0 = 6540.79 angstrom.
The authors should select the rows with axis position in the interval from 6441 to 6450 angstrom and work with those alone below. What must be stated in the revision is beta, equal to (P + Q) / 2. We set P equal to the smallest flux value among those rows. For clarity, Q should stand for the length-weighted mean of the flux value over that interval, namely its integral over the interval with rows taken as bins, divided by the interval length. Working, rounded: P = 8.846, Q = 9.8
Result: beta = 9.3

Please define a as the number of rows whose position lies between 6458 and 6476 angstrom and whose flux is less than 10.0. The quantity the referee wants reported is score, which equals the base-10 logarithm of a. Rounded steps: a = 3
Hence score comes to 0.48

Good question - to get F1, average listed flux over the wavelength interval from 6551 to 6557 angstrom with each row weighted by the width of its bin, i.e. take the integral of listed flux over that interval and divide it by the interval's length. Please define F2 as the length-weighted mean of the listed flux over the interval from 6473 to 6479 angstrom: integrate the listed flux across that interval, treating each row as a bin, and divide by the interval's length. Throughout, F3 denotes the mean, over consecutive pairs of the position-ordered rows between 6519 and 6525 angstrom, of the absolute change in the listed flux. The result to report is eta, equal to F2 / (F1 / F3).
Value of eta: 0.5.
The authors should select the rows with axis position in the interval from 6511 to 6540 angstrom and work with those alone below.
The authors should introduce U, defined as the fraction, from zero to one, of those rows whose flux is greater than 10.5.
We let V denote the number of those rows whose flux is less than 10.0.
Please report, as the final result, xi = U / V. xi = 0.03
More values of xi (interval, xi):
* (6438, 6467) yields 0.11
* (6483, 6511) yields 0.02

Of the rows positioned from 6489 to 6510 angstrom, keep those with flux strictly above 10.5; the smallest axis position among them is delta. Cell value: 6489.79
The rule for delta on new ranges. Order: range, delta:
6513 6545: 6513.74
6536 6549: 6543.81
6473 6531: 6476.35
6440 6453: 6440.66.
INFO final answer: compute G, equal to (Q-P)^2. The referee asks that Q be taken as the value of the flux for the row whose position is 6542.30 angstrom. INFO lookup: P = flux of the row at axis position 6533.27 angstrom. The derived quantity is 0.1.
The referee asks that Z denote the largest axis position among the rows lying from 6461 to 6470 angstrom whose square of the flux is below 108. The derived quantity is 6468.90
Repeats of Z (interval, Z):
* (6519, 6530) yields 6528.76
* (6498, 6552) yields 6551.35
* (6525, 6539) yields 6537.78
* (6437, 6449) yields 6448.08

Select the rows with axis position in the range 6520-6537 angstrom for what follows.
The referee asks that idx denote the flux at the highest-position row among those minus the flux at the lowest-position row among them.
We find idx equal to 0.3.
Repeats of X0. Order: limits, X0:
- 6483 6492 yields 6483.81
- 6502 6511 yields 6509.24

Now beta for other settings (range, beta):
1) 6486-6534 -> 9.4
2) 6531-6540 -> 9.9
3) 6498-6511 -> 9.5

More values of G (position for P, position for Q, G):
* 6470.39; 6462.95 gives 0.0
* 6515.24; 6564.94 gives 18.5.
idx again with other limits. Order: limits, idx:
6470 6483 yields 0.2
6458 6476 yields -1.9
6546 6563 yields 3.9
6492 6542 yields 1.5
